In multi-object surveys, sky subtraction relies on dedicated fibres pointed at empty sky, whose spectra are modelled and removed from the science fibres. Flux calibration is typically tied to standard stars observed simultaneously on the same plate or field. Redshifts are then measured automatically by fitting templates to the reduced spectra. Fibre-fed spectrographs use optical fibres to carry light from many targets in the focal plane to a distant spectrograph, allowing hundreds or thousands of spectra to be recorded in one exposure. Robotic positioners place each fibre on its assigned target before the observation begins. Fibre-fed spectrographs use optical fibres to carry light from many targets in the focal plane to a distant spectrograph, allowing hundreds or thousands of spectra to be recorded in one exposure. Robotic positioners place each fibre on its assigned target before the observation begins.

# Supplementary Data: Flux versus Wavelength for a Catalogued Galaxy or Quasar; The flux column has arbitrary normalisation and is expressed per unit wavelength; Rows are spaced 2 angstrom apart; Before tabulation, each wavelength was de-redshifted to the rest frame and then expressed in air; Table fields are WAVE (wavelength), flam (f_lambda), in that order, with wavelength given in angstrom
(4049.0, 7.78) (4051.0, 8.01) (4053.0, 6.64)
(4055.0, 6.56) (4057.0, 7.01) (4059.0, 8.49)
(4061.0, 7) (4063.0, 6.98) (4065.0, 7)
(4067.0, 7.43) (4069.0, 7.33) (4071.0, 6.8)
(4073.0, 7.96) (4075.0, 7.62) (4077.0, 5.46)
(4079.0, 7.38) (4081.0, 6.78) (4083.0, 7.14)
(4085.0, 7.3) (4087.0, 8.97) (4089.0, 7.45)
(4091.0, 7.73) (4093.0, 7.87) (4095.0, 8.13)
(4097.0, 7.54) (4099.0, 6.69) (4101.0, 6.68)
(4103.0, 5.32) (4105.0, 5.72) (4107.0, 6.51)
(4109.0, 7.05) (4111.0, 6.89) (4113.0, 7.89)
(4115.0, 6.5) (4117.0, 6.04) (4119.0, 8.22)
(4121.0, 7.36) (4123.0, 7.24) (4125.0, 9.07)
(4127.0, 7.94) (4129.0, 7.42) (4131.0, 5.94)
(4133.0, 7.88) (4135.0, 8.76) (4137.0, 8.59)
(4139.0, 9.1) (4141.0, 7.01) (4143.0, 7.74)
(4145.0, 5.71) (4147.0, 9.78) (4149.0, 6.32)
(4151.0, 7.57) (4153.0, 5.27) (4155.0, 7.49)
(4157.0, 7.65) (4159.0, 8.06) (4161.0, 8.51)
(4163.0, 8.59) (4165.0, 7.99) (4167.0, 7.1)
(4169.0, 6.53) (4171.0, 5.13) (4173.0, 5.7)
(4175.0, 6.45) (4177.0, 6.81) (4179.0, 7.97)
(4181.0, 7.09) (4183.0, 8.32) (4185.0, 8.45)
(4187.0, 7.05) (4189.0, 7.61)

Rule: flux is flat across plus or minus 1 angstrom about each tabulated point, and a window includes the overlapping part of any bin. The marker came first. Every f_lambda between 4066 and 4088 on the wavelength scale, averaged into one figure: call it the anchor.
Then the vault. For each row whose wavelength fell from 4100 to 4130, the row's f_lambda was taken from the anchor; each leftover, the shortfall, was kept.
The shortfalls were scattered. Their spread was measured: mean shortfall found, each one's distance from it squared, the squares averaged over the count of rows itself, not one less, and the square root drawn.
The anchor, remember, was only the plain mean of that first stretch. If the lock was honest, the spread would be 0.96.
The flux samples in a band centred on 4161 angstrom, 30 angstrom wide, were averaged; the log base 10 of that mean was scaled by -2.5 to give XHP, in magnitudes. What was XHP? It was -2.14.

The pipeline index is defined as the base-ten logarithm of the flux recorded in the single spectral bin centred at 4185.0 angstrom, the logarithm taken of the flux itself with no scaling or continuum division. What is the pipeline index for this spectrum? 0.927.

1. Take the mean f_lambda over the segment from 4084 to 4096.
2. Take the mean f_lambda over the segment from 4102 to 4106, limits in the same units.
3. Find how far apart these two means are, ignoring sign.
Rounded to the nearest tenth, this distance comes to 2.4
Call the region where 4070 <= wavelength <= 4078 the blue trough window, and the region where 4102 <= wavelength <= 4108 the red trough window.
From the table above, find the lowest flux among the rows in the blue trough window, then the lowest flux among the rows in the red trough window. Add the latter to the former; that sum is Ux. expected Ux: 10.8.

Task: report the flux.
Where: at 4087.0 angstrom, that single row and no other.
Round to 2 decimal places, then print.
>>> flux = 8.97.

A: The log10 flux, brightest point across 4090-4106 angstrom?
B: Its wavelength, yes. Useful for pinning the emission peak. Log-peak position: 4095.0 angstrom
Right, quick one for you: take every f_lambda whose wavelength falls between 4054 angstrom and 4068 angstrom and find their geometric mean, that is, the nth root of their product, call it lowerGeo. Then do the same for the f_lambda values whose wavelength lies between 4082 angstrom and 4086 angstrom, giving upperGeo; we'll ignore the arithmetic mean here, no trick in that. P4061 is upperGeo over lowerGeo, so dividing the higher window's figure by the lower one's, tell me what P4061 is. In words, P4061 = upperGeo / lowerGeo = 1.00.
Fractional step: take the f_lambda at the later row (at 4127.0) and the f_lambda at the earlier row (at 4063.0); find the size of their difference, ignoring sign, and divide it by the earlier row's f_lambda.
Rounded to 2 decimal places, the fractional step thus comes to 0.14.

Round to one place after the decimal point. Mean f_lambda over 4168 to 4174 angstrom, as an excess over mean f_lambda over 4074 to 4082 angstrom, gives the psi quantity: -1.0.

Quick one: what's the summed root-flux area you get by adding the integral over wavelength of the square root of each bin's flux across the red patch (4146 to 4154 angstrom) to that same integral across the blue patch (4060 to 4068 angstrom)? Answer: 42.7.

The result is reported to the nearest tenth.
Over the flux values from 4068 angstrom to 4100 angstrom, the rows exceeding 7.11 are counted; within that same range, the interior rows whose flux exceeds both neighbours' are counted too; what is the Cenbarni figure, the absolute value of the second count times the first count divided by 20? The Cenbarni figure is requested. 2.4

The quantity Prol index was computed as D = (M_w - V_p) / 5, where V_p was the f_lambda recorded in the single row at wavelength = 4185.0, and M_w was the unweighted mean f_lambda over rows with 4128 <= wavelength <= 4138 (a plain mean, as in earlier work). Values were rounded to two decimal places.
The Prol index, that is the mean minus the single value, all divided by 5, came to -0.15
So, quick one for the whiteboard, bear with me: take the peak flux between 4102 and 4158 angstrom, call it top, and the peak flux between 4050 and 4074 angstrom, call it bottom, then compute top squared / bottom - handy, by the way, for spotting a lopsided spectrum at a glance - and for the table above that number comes 11.3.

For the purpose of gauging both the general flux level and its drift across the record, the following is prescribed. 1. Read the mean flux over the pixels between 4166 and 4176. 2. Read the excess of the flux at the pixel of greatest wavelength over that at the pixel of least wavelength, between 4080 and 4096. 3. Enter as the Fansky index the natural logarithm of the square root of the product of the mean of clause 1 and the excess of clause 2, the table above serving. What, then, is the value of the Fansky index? 1.06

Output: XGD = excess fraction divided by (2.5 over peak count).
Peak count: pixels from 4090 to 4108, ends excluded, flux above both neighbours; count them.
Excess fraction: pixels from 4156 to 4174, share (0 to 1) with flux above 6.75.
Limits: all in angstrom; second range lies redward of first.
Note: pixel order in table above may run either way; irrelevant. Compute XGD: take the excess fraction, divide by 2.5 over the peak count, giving 0.3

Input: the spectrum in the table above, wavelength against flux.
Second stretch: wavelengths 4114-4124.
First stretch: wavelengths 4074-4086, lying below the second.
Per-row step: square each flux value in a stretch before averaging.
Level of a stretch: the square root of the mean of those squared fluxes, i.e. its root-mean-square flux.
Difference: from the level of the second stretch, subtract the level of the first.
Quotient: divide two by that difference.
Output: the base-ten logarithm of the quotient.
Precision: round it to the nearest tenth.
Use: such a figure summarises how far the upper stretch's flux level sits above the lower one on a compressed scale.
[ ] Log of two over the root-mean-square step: 1.2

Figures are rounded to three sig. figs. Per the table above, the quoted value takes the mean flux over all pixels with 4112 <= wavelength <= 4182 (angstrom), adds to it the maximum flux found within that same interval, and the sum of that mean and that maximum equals 17.2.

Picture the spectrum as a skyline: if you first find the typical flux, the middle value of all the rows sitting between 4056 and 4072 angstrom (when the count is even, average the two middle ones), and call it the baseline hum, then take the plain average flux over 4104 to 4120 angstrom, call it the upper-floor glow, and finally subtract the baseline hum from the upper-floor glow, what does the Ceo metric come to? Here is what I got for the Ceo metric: -0.15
